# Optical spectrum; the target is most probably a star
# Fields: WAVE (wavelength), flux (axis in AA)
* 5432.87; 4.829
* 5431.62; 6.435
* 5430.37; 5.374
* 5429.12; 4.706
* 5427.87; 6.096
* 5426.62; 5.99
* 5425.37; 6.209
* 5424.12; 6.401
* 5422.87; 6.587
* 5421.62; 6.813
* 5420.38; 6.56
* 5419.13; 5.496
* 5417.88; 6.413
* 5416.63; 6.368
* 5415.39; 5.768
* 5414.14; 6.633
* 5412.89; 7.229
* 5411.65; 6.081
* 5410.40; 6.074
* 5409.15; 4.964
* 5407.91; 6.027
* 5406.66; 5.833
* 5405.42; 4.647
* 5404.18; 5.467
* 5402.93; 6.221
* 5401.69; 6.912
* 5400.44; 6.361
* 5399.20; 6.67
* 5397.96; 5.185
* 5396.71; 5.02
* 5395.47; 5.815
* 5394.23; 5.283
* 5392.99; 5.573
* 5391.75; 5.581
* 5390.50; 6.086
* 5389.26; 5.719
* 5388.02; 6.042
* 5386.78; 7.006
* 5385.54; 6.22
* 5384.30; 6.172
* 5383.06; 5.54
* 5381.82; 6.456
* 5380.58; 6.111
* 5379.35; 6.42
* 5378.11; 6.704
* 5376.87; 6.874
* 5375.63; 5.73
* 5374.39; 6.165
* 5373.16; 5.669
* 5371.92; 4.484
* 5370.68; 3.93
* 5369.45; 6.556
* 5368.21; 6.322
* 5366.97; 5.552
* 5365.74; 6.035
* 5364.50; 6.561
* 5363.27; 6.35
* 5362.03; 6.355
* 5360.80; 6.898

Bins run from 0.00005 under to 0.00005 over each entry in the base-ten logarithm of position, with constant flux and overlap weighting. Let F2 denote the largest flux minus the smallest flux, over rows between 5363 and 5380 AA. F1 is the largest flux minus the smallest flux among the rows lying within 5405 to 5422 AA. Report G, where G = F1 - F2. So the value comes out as -0.4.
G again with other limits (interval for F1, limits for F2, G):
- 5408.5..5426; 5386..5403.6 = 0.3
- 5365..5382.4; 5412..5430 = 0.4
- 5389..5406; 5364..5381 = -0.7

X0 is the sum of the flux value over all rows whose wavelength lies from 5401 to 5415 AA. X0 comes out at 66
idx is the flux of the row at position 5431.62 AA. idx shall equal 6.435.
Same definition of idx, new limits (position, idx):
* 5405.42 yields 4.647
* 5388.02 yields 6.042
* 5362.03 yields 6.355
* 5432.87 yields 4.829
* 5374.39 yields 6.165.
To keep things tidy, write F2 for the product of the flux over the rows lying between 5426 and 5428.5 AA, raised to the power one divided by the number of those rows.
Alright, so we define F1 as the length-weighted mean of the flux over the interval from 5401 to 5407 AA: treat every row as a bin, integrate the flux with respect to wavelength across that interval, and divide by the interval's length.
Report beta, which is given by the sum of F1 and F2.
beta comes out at 11.9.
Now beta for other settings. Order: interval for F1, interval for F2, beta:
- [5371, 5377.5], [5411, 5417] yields 12.1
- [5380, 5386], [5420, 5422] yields 12.8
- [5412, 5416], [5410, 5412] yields 12.6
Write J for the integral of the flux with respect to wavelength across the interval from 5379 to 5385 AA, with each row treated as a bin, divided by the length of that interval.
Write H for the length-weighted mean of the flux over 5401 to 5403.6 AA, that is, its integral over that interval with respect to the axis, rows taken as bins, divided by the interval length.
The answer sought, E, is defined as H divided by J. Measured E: 1.06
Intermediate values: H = 6.52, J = 6.14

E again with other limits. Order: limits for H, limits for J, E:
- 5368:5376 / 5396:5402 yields 0.92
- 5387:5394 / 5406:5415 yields 0.96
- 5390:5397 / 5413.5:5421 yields 0.90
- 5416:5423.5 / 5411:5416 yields 0.99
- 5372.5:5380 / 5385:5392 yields 1.02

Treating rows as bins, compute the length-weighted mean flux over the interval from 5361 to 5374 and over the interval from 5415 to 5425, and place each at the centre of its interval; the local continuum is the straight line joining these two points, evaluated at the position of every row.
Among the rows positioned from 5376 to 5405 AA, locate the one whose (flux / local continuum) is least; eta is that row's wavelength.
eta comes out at 5396.71 AA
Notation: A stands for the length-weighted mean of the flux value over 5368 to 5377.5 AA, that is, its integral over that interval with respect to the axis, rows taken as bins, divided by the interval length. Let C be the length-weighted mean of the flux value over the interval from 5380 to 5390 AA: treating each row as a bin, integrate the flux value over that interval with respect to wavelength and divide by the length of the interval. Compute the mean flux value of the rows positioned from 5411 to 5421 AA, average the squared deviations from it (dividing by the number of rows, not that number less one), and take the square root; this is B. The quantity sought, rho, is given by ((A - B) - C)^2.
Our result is 0.9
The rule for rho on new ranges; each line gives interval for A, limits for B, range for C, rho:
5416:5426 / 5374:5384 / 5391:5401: 0.1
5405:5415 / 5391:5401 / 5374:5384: 0.7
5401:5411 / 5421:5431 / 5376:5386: 1.4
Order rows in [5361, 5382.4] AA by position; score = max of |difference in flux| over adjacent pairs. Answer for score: 2.63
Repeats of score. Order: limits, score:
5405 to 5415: 1.19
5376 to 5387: 0.92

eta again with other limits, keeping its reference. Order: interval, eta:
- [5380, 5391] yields 5383.06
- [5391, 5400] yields 5396.71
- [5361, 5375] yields 5370.68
